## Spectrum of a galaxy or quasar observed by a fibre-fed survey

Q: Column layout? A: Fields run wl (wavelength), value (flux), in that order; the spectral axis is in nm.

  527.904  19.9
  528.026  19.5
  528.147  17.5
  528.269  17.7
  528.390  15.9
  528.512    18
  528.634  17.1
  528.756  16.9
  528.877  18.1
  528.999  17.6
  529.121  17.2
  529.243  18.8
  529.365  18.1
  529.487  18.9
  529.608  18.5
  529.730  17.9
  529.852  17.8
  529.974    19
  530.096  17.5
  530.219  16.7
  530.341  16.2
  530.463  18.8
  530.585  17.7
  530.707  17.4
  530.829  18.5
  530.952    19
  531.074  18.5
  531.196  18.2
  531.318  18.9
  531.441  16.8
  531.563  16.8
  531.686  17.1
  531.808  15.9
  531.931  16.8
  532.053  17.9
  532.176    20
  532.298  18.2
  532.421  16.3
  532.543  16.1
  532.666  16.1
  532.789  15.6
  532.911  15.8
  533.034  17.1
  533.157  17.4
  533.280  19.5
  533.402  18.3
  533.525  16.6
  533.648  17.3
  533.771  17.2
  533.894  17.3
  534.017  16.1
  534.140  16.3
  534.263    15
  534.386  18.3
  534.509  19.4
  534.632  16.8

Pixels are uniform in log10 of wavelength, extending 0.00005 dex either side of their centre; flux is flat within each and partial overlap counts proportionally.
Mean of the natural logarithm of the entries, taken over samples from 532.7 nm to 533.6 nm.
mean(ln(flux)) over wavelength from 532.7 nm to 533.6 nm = 2.84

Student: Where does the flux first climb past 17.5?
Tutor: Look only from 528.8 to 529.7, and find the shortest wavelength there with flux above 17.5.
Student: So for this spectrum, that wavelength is 528.877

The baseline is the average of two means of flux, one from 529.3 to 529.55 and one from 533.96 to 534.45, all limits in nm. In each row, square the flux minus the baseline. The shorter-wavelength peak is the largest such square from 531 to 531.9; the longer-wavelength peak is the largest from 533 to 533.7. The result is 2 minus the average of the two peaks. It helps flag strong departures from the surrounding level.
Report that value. -1.3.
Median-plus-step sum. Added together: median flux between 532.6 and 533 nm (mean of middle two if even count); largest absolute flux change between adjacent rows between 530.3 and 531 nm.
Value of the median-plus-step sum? 18.4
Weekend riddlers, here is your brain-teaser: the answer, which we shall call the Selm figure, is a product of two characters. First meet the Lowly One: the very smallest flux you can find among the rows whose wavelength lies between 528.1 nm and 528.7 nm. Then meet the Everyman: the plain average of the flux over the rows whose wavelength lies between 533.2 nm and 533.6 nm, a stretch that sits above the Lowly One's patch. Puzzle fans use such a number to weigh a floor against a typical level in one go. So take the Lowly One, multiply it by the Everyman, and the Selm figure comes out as 288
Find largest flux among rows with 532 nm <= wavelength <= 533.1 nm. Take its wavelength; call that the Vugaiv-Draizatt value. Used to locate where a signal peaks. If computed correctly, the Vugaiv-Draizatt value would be 532.176 nm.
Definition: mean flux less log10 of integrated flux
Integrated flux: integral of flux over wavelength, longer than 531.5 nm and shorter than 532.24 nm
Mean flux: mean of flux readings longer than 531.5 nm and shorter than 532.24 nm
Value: 16.31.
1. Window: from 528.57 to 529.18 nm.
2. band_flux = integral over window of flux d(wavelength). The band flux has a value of 11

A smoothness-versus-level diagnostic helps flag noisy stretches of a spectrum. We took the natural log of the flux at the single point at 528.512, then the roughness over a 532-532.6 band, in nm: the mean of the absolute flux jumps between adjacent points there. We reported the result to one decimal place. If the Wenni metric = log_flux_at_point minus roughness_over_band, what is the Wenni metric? 1.4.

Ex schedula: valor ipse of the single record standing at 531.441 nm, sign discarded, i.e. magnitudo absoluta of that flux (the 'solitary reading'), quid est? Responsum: 16.8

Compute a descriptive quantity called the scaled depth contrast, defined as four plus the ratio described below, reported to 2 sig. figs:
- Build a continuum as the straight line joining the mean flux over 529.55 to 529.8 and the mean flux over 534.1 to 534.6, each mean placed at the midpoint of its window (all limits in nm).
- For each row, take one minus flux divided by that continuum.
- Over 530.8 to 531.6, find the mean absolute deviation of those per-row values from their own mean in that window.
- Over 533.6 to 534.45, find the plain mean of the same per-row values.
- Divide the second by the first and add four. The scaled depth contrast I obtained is 4.8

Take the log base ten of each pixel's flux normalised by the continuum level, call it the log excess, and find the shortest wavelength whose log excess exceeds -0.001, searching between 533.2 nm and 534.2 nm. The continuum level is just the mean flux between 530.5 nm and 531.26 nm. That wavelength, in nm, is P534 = 533.280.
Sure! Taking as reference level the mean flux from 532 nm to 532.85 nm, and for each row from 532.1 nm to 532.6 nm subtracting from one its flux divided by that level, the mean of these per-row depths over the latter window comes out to -0.03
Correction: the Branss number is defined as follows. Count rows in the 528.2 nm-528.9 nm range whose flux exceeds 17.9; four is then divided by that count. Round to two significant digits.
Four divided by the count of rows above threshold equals 2.0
